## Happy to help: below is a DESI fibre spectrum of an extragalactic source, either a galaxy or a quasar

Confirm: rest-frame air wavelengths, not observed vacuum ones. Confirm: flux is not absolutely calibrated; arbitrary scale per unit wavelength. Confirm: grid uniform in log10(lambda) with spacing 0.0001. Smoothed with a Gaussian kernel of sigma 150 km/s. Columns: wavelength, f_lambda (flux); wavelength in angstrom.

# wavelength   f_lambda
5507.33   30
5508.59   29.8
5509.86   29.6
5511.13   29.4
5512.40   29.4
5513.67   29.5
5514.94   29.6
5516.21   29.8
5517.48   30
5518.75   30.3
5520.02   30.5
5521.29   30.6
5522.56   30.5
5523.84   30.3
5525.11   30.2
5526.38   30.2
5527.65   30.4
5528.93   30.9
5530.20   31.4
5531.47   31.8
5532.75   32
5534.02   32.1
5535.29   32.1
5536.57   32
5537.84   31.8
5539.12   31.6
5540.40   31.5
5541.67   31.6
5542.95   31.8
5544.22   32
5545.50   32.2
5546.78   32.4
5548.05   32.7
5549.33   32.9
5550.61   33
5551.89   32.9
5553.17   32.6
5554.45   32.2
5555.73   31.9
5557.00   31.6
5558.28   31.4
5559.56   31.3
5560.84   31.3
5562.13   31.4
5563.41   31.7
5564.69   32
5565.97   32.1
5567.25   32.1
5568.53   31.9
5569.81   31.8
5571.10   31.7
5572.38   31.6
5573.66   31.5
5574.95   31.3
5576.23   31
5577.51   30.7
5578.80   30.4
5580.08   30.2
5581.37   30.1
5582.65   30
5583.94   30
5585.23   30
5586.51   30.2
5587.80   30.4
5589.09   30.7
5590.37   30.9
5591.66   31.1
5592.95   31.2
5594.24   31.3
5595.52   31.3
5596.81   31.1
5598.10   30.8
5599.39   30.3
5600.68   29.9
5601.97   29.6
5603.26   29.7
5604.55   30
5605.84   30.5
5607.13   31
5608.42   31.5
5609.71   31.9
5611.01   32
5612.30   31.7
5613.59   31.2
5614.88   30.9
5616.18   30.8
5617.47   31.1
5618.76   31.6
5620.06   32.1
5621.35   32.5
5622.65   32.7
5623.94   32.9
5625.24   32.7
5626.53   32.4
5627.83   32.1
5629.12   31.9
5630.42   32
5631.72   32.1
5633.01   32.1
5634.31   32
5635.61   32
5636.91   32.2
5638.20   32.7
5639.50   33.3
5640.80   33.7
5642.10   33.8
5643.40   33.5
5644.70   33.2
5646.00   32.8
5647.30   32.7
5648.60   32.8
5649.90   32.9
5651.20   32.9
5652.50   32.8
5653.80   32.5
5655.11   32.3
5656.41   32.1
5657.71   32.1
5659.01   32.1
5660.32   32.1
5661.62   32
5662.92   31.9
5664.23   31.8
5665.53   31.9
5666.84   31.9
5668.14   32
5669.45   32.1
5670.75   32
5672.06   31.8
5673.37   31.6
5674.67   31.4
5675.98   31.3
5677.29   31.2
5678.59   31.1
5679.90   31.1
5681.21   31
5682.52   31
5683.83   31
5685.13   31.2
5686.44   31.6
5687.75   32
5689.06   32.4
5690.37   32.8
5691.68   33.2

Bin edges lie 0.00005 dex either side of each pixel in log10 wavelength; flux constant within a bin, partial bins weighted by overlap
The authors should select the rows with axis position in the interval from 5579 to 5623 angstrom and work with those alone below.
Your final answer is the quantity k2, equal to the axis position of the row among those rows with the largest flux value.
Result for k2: 5622.65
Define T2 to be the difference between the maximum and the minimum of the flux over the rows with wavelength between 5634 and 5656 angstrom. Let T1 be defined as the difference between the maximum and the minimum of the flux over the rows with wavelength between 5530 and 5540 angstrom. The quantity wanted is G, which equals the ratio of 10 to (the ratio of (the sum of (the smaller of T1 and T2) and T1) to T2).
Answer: 12.9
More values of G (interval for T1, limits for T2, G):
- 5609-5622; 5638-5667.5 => 5.9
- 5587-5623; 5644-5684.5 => 4.2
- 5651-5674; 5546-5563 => 6.5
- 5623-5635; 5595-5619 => 12.0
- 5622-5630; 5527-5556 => 13.0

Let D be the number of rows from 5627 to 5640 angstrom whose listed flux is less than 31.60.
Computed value 0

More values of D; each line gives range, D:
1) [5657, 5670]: 0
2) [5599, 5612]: 8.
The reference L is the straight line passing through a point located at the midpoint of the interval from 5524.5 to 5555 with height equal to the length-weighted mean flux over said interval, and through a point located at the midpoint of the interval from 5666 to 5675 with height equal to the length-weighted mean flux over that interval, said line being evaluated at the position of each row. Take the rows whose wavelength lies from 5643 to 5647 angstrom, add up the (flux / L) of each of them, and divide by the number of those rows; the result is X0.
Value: 1.04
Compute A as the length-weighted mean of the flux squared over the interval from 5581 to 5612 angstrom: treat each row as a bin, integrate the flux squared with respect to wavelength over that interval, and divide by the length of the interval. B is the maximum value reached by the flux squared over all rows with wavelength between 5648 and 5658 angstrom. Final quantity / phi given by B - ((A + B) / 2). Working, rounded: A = 941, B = 1082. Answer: 71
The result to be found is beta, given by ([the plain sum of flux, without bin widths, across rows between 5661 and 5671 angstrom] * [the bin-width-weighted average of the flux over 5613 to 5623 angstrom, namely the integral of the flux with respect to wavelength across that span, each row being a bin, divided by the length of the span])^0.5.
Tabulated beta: 89.8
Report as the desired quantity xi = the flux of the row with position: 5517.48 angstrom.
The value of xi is 30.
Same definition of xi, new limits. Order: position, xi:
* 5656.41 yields 32.1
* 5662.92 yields 31.9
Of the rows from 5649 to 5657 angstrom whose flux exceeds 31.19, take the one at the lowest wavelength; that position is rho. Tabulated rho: 5649.90 angstrom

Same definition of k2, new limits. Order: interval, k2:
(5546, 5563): 5550.61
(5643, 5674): 5643.40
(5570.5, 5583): 5571.10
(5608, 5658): 5642.10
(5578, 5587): 5578.80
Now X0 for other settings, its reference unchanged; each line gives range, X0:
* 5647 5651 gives 1.03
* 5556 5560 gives 0.99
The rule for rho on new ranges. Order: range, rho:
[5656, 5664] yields 5656.41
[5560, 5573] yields 5560.84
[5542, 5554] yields 5542.95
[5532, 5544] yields 5532.75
